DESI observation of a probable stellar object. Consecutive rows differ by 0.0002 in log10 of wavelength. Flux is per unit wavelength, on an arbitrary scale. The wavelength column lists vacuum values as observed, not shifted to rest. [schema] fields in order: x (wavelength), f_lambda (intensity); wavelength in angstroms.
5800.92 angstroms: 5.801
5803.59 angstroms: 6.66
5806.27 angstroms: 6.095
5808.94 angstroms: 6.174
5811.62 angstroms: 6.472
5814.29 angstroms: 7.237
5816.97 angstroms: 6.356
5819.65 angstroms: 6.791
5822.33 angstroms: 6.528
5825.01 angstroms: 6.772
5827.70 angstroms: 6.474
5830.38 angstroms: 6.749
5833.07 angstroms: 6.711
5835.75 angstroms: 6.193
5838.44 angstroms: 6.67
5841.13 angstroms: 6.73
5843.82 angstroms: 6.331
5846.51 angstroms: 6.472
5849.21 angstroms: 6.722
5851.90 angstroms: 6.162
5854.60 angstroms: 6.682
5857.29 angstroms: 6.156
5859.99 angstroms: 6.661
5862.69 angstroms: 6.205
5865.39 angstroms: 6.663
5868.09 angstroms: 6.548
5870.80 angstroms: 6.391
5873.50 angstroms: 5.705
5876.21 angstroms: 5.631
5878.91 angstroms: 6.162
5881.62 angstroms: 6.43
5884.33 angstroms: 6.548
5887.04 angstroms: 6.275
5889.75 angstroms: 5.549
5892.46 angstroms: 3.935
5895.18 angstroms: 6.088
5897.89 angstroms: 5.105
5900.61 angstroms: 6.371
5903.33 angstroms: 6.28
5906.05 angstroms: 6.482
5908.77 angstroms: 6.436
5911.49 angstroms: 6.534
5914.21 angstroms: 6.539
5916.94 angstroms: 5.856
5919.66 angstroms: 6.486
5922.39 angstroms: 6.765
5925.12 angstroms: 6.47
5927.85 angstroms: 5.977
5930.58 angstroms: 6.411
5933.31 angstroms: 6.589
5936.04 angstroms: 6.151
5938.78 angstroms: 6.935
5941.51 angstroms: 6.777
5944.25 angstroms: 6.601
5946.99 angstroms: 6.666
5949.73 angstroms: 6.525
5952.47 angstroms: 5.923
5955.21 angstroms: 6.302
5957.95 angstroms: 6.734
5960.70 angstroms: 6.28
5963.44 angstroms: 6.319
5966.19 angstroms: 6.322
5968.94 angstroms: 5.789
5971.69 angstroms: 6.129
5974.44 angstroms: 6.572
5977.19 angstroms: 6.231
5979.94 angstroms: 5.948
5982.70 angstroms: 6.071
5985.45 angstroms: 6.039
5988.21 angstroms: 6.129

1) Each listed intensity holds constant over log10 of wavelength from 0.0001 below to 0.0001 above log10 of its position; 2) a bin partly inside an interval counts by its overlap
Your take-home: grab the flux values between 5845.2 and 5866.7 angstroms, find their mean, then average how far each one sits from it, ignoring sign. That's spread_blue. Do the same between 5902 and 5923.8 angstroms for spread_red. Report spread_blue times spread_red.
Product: 0.039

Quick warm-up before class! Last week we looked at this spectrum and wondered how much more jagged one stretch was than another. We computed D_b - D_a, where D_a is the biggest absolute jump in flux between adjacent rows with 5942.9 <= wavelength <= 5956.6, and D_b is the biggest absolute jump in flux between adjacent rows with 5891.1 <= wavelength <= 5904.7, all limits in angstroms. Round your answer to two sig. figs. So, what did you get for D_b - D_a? 1.6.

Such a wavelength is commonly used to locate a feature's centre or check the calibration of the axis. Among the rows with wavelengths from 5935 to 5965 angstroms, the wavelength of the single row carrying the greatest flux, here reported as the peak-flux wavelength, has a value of 5938.78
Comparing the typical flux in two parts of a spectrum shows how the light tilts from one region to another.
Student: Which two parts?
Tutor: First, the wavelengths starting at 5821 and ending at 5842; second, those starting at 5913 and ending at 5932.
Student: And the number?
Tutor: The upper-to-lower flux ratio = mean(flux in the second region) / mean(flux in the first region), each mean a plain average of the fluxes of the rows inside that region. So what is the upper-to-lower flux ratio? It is 0.96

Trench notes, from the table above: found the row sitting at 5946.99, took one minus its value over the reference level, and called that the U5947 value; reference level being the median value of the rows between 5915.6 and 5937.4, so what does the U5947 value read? -0.04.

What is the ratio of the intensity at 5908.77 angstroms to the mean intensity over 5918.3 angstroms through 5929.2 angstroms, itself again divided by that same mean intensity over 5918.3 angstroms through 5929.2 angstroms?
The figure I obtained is 0.156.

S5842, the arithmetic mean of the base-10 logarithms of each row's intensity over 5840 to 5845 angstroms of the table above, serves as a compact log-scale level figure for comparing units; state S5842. 0.815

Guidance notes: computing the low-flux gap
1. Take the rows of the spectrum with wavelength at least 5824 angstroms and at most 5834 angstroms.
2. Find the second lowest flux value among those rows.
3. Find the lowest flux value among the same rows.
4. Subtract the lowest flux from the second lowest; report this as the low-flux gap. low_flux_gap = 0.24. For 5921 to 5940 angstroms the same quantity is 0.17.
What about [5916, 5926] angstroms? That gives 0.61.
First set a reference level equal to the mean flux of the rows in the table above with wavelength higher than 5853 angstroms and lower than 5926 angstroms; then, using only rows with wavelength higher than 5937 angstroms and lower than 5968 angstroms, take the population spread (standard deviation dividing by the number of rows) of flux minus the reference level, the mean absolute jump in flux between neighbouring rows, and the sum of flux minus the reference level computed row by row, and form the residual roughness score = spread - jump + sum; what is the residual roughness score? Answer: 3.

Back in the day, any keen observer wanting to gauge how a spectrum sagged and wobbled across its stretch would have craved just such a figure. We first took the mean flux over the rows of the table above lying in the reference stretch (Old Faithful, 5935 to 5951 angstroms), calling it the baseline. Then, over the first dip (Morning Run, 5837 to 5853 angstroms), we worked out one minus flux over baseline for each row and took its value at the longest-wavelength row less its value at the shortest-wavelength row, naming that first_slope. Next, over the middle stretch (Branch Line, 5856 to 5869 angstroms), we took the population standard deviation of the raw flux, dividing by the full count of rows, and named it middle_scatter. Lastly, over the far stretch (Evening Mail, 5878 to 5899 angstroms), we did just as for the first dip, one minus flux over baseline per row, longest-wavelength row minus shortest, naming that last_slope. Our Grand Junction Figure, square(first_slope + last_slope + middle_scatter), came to 0.21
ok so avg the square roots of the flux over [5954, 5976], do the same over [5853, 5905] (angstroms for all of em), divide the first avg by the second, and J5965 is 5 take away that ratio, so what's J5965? 3.98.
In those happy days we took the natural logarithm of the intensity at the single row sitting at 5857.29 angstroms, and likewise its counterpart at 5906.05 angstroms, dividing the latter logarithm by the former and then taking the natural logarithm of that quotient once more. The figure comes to 0.028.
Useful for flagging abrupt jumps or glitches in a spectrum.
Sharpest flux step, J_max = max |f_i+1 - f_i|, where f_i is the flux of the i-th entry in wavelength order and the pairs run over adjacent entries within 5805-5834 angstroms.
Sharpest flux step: 0.88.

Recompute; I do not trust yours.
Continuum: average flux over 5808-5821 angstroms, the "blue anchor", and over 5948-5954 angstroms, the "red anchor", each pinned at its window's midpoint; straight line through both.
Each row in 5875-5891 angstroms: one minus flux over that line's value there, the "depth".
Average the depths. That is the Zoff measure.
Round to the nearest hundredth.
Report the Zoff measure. 0.05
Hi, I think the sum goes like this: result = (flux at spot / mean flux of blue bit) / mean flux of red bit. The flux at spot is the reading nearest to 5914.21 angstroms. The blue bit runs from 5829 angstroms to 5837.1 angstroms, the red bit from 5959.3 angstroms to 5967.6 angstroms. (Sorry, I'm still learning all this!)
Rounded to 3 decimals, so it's 0.158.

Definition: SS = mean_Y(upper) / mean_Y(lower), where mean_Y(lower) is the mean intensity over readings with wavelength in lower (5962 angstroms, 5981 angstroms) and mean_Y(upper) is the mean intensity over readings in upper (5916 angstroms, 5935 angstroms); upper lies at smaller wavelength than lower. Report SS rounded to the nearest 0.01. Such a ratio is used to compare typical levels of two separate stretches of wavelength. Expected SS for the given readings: 1.03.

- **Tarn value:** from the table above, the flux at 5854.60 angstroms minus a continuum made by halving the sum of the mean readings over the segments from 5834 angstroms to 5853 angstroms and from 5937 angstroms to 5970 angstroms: 0.23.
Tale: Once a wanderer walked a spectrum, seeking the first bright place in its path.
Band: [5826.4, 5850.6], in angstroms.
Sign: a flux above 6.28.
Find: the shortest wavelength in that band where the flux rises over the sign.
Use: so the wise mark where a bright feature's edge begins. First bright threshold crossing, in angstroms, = 5827.70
